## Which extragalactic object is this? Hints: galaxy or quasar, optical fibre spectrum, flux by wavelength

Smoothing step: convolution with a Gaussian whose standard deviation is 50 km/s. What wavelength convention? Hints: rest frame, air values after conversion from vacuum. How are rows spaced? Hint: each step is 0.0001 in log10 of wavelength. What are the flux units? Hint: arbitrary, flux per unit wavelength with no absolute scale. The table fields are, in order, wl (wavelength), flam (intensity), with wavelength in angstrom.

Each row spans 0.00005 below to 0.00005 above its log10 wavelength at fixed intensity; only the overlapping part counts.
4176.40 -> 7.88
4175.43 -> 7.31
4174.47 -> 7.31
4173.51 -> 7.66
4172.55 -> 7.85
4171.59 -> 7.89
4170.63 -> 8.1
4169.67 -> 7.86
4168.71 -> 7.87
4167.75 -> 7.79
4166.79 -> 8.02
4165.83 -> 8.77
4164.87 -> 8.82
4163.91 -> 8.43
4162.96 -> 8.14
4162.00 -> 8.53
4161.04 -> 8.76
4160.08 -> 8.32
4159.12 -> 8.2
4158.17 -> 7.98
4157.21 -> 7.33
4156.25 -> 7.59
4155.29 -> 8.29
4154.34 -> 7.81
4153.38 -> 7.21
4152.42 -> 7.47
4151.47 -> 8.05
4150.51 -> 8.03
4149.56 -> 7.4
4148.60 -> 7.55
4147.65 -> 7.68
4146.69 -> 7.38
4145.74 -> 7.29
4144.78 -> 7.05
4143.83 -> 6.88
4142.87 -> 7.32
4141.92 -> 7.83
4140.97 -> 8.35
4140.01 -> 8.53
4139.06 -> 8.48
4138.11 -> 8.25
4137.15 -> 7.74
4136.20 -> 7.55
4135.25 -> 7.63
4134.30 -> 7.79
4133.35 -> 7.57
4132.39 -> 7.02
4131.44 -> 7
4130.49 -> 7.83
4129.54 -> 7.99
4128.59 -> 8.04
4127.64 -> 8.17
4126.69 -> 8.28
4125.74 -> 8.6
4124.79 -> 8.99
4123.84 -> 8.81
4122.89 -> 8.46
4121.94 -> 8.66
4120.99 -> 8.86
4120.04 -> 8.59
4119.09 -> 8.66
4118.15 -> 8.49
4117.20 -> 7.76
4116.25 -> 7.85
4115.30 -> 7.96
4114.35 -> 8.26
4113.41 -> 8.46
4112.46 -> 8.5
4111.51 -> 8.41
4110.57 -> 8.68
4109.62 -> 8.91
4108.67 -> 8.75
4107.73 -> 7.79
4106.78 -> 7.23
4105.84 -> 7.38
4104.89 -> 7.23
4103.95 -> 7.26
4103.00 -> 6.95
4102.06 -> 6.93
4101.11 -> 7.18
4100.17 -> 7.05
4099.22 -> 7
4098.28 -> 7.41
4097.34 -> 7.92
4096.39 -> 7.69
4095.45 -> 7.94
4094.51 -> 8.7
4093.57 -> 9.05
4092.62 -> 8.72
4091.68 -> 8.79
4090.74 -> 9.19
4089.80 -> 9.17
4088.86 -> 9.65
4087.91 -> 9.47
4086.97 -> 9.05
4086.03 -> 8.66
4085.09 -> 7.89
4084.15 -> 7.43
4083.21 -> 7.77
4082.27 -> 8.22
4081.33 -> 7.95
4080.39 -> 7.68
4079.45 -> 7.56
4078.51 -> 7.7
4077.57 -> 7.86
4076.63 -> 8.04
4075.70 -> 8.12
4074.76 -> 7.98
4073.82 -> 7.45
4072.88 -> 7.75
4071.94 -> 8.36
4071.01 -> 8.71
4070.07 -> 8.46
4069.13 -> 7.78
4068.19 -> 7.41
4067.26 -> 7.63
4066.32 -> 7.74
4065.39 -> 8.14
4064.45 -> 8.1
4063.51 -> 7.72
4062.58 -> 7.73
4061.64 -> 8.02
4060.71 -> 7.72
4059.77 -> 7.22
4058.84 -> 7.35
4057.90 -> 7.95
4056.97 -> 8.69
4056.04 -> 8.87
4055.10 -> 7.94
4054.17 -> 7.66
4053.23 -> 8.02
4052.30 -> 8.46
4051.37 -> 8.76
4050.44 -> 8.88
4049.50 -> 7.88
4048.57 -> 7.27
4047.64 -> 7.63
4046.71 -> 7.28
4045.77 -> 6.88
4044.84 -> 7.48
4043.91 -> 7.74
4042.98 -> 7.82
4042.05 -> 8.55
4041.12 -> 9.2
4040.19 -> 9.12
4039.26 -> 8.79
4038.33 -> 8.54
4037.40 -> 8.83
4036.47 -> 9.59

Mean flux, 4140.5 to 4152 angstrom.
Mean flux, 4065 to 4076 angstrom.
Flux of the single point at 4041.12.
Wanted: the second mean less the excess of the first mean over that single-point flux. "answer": 9.6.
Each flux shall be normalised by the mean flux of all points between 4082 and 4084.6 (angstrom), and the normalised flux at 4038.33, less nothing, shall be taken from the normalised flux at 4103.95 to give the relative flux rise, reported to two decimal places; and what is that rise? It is -0.16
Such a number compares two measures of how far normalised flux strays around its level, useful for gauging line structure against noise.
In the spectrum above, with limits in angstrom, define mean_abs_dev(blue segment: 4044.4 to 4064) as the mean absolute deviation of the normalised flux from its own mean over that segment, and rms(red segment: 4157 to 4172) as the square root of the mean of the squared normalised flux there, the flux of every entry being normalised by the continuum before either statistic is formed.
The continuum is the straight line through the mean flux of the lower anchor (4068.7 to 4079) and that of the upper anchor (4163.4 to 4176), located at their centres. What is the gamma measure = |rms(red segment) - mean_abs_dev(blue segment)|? 0.97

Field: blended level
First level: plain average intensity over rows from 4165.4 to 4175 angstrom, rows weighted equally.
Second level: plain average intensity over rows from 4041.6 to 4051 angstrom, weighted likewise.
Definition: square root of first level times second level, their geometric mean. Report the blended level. 7.83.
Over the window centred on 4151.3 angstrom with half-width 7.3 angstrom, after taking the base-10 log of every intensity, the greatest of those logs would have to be 0.92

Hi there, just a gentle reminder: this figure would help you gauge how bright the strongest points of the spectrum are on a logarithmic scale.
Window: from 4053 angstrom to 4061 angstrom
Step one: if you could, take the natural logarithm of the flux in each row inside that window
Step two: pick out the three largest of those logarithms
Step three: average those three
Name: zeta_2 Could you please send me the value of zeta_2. 2.14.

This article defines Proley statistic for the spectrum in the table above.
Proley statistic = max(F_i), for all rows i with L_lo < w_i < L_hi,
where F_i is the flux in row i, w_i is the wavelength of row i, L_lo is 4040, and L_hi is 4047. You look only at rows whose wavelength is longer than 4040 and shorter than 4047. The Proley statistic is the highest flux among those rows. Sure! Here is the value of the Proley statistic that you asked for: 9.2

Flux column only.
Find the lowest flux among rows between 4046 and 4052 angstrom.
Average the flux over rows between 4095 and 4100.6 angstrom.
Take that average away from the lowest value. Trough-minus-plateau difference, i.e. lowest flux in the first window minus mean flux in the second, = -0.23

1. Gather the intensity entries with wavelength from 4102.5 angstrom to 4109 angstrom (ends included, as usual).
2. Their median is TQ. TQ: 7.26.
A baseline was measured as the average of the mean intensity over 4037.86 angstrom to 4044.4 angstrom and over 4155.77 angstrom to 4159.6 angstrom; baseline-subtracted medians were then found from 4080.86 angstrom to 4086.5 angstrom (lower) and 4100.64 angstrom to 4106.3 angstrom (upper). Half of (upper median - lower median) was -0.4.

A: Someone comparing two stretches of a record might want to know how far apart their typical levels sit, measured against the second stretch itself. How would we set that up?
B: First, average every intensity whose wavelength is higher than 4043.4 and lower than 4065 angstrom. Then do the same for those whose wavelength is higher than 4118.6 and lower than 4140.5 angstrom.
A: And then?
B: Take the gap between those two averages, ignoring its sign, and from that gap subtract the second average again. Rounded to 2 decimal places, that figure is -7.88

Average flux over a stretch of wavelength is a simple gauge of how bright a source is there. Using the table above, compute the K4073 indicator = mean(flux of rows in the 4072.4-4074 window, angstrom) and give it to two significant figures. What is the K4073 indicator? 7.6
